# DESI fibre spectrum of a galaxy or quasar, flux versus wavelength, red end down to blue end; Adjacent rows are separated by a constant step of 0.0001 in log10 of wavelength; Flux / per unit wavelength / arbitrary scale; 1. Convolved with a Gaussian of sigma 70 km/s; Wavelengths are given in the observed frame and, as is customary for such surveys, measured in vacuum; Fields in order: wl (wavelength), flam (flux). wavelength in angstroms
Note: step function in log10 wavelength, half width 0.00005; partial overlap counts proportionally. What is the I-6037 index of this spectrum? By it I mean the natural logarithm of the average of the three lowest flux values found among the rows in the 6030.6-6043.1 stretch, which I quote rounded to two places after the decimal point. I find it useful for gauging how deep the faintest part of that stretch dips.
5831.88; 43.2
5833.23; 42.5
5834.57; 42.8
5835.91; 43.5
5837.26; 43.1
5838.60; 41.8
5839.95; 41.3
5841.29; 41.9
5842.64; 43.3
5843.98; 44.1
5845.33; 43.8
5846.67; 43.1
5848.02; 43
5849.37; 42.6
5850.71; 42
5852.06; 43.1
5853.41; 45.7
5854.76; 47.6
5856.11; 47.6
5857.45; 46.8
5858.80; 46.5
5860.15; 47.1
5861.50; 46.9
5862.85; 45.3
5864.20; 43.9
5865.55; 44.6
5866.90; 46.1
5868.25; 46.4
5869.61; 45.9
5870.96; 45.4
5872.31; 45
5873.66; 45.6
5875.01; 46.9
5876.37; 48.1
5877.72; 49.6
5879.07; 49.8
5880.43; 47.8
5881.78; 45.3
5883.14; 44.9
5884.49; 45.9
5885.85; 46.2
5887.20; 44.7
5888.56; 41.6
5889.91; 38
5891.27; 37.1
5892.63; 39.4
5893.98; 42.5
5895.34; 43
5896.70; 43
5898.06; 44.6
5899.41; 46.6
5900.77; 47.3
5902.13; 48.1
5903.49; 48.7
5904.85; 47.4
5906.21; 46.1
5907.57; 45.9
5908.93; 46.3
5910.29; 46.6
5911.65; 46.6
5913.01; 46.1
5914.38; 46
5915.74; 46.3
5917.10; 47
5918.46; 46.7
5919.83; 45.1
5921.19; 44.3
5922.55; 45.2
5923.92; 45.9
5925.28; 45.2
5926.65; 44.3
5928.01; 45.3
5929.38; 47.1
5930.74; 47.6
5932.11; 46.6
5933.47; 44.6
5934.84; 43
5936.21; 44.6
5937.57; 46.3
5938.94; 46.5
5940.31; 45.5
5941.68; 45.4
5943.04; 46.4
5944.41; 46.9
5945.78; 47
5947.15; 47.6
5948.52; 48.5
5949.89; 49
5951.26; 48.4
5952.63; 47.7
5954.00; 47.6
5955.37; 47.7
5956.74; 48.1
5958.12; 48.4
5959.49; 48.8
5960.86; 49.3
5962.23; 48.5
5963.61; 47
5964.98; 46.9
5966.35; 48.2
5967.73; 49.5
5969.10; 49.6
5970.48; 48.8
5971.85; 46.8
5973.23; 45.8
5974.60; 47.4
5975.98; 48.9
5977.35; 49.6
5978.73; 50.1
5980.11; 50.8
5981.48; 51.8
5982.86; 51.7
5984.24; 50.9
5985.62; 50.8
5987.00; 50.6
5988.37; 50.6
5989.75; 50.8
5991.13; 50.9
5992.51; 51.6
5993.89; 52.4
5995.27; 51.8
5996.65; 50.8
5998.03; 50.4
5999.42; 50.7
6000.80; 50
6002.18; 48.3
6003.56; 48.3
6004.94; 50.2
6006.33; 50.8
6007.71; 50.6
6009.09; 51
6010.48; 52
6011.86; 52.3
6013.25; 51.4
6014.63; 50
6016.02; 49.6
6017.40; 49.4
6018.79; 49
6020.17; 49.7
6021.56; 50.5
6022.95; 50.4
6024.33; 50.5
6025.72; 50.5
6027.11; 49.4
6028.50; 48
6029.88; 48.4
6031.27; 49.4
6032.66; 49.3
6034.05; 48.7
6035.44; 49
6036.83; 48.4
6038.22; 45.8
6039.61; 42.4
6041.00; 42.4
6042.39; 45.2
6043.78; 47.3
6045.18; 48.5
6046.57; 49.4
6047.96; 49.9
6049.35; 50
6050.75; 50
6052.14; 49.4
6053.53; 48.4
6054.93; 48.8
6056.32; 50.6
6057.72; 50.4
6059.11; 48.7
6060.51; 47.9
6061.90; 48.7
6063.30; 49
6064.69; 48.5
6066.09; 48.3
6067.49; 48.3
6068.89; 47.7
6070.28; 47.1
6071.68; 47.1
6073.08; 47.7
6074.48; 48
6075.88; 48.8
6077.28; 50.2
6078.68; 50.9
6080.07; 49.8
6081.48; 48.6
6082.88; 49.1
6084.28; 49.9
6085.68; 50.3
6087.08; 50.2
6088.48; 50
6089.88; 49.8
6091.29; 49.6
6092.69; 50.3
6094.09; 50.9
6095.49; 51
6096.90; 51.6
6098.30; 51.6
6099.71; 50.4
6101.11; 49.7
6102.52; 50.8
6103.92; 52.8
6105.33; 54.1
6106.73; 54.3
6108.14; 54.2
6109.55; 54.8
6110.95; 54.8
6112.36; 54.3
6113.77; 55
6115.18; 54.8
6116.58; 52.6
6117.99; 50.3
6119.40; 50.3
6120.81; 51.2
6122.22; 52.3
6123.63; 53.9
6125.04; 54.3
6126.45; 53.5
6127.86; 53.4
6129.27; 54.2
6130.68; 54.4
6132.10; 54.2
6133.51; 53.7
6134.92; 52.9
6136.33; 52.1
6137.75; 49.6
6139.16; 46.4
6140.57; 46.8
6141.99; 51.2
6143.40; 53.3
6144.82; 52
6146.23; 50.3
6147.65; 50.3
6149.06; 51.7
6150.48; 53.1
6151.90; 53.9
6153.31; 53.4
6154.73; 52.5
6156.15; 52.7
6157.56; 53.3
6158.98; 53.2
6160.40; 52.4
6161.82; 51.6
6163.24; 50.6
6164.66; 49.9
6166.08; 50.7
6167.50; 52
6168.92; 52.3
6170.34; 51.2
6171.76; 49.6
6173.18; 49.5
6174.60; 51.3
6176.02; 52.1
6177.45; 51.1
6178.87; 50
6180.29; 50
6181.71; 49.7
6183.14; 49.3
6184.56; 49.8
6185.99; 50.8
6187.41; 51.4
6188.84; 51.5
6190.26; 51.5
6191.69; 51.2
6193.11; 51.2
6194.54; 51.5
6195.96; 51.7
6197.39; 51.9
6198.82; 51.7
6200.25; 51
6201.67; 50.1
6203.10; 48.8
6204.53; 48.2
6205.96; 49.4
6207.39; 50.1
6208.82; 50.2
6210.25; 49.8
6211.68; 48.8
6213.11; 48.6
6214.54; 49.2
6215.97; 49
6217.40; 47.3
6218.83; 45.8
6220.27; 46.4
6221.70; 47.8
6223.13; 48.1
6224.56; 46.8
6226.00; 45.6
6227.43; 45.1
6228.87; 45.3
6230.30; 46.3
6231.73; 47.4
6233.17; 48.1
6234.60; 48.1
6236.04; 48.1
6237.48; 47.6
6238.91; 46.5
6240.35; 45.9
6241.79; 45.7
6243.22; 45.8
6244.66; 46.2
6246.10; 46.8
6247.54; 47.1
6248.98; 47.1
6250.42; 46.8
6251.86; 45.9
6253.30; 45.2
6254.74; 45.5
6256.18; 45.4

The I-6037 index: 3.77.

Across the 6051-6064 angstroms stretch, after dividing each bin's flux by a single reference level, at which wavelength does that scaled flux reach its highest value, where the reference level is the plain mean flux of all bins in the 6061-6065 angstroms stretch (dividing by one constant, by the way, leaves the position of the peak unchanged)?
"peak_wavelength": 6056.32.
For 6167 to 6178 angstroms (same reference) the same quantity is 6168.92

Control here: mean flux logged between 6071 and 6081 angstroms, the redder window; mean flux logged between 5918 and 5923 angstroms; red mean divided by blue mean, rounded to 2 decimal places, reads 1.08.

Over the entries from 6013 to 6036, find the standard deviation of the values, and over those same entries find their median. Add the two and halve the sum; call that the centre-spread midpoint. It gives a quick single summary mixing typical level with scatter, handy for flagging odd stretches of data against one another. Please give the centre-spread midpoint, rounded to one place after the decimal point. 25.1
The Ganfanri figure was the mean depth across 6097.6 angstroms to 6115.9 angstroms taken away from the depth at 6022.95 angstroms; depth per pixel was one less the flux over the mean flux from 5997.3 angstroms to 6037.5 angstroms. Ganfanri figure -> 0.056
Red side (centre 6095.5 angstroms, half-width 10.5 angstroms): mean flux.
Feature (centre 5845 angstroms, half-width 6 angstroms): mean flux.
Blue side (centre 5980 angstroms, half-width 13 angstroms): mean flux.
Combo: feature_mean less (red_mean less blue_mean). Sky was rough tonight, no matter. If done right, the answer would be 41.8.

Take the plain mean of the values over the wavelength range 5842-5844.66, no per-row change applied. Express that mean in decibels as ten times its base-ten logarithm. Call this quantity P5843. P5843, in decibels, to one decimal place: 16.4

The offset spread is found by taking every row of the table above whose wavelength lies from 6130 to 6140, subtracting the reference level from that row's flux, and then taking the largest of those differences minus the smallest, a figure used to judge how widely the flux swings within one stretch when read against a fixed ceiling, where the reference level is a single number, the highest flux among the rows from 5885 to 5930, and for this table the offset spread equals 8.0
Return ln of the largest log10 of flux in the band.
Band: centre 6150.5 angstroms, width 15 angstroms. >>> 0.549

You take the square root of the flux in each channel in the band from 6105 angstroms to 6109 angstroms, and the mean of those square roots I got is 7.36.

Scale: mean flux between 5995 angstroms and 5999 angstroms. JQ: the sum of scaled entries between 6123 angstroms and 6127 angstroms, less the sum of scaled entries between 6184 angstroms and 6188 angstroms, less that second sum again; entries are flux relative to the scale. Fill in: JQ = -2.8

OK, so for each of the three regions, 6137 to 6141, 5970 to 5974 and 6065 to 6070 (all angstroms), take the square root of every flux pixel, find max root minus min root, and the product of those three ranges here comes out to 0.0022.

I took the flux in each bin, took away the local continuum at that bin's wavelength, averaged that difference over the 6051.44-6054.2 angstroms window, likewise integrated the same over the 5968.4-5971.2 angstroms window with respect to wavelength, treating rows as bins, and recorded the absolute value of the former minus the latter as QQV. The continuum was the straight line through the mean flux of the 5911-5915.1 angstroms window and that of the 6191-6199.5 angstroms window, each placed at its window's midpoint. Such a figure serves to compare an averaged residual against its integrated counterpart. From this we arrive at 5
